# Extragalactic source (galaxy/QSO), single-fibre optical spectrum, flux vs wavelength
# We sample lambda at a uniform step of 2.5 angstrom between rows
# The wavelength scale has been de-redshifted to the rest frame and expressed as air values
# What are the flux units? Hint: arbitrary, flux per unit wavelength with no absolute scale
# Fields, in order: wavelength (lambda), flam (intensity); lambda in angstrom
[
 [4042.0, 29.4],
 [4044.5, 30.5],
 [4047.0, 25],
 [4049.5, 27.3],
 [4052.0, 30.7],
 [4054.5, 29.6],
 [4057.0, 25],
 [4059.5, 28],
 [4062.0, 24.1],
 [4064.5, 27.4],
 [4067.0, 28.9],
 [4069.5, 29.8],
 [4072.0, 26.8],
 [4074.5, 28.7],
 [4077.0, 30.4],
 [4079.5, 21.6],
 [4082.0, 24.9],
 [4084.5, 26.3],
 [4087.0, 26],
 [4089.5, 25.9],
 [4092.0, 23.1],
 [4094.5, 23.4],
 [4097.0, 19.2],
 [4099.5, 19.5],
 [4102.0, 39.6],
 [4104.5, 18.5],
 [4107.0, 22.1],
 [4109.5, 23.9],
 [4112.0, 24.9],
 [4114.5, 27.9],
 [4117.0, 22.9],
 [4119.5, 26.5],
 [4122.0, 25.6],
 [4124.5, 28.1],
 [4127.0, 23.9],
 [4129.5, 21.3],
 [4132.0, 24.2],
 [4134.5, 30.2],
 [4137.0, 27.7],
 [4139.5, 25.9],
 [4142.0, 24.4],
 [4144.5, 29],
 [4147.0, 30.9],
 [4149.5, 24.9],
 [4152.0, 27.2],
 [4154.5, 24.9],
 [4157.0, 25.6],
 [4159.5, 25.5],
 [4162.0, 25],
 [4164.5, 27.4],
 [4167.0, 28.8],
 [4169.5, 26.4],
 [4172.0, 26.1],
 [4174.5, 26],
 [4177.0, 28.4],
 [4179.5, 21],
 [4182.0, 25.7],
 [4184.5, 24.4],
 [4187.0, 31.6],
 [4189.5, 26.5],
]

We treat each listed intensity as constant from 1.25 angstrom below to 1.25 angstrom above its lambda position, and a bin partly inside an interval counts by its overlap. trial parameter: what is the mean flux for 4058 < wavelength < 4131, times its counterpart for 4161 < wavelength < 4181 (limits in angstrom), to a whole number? 666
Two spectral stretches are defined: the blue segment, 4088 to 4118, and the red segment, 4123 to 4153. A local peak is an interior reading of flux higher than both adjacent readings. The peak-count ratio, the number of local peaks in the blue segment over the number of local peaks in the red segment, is 1.50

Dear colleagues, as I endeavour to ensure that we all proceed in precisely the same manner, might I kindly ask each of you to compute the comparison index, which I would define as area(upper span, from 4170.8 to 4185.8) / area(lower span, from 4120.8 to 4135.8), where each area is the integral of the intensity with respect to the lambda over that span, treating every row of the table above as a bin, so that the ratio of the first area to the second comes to 0.99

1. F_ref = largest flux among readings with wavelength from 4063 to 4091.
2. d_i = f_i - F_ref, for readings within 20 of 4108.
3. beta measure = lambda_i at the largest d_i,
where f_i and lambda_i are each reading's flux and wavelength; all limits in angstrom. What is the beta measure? 4102.0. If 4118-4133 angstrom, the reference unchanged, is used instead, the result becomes 4124.5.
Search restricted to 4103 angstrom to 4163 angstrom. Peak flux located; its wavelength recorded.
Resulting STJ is 4147.0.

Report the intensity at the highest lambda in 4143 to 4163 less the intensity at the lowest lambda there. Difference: -4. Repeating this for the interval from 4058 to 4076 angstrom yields 1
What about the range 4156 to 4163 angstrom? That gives -1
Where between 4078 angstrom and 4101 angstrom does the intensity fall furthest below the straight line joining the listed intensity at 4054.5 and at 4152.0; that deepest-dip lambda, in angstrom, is 4097.0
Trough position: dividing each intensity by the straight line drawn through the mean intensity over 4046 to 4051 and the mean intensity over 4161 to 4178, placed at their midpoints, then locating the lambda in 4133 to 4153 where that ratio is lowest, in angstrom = 4142.0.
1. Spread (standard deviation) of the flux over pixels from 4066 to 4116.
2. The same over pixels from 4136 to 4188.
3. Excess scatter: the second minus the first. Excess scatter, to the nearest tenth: -2.4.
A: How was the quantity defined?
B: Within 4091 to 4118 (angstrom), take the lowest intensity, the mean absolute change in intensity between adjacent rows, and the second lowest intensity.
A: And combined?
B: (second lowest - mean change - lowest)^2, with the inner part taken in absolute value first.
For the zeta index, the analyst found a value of 29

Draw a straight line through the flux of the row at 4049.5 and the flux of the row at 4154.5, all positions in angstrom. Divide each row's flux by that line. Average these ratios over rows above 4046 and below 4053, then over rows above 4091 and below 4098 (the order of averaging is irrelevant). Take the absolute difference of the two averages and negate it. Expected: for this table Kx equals -0.18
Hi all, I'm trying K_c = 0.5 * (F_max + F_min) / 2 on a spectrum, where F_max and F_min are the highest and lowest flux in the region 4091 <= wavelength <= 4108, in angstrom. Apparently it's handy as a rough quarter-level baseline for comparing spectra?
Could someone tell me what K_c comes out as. 14.5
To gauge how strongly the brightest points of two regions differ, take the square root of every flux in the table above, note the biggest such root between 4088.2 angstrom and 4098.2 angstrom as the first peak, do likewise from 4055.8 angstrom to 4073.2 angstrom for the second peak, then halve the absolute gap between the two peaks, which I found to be 0.18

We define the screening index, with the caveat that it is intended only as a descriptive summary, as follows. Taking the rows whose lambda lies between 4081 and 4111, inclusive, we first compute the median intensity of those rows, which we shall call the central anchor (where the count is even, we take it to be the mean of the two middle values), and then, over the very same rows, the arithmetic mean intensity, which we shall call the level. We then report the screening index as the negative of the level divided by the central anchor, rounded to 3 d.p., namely -1.030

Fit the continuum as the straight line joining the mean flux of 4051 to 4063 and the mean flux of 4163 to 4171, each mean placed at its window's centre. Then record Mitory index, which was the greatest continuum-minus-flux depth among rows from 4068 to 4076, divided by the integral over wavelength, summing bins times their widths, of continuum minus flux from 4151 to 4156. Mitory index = 0.1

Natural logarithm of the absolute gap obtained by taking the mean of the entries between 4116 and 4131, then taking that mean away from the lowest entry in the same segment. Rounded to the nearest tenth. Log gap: 1.2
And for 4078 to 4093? 1.1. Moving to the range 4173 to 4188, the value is 1.6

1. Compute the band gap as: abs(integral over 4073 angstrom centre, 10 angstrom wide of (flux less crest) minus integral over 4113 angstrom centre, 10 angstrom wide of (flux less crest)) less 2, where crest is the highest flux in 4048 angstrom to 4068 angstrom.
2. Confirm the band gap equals 38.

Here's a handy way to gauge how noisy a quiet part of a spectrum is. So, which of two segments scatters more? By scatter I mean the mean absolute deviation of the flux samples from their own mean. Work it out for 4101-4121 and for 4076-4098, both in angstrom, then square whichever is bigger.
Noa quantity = 17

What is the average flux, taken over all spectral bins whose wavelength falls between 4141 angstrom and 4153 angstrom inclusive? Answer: 27.3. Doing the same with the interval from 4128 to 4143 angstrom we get 25.6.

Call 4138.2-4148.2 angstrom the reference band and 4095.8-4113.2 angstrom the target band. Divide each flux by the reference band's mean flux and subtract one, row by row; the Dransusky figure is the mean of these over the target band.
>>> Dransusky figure -0.13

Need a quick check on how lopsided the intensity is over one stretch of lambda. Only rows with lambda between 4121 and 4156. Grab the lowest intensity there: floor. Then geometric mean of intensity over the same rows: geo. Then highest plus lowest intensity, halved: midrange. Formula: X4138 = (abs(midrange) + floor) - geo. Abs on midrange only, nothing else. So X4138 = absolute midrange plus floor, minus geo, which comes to 21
